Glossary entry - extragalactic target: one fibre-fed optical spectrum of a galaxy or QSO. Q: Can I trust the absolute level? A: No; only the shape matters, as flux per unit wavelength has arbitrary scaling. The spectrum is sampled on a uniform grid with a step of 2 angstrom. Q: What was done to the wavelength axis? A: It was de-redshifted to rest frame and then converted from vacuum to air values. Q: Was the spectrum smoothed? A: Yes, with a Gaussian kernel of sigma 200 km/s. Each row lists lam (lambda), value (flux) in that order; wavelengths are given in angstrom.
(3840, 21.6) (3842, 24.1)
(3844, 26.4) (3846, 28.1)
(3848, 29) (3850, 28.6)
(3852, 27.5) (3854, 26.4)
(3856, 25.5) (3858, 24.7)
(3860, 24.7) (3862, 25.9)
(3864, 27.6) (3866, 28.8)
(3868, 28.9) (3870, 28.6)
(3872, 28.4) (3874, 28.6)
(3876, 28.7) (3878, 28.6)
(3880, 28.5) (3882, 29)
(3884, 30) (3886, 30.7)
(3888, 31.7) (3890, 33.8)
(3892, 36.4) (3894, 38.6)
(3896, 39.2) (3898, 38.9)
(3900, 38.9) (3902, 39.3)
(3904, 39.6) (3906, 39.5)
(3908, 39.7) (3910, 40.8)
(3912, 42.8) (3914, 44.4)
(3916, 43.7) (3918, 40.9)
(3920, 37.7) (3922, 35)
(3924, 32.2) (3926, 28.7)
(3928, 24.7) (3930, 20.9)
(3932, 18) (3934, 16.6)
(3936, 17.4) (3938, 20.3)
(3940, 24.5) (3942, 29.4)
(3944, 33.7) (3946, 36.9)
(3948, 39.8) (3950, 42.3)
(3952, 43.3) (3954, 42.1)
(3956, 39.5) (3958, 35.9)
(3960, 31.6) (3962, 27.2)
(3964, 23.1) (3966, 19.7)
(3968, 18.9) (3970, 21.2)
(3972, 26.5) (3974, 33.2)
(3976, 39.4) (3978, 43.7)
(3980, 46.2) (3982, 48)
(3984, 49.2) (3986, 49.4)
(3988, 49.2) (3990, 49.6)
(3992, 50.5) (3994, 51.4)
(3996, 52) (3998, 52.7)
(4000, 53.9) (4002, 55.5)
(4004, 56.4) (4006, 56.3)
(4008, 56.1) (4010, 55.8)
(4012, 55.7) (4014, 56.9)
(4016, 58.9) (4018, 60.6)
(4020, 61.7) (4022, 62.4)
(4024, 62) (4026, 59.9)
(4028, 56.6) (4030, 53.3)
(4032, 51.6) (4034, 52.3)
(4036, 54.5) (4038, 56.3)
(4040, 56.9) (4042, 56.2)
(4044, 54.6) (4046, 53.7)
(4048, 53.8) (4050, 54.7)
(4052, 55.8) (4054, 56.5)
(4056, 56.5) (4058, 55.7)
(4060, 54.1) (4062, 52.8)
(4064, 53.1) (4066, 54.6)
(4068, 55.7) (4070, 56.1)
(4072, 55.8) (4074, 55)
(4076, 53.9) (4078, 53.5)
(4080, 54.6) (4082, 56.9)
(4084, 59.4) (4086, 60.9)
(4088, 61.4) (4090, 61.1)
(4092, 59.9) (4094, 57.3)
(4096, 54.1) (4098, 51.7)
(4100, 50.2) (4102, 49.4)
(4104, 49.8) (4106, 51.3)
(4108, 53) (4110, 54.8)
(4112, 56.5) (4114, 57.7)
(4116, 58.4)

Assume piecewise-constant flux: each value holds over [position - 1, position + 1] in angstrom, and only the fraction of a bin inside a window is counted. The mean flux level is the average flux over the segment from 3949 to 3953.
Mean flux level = 43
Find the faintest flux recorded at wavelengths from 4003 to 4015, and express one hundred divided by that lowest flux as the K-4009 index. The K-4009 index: 1.80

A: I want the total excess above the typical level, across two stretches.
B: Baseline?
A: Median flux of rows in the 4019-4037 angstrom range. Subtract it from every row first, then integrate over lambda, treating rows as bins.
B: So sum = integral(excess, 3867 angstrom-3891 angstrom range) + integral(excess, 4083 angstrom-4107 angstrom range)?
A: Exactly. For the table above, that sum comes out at -673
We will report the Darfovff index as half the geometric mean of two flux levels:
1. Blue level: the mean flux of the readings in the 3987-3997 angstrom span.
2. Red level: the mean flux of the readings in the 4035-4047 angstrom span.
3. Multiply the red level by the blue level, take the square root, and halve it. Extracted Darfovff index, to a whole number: 26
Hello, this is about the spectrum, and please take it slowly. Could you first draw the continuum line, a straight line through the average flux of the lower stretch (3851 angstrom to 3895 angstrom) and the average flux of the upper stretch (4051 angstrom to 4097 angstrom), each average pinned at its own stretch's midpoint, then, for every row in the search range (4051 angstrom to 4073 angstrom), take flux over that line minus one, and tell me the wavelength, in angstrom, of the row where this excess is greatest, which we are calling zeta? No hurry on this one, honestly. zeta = 4054 angstrom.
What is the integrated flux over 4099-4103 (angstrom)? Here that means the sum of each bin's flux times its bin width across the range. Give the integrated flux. 199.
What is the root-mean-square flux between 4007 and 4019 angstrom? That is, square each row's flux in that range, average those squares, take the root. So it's 57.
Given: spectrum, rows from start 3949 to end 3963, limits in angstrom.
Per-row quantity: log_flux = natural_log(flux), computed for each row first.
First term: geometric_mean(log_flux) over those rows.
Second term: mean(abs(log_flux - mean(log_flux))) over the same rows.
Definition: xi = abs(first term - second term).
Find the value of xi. 3.5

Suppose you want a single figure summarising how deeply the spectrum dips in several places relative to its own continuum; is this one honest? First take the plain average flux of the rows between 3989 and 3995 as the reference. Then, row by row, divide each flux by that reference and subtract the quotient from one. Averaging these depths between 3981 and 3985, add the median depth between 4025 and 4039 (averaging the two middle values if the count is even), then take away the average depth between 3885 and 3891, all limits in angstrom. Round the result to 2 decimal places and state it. -0.41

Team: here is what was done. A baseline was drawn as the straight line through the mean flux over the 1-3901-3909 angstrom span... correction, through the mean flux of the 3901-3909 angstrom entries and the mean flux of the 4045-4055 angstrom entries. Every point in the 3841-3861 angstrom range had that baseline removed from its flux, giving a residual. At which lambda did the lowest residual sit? 3860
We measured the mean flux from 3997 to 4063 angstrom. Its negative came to -56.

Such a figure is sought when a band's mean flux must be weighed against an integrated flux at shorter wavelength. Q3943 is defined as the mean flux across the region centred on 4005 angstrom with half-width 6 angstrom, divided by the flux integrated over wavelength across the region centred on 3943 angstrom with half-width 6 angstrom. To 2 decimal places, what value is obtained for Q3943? 0.15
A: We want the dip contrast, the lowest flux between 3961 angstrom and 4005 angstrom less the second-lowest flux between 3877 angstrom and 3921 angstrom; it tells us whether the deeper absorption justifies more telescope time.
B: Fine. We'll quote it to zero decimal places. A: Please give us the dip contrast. -10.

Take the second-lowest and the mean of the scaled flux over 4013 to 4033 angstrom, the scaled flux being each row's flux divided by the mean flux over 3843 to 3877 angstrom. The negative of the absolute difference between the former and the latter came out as -0.19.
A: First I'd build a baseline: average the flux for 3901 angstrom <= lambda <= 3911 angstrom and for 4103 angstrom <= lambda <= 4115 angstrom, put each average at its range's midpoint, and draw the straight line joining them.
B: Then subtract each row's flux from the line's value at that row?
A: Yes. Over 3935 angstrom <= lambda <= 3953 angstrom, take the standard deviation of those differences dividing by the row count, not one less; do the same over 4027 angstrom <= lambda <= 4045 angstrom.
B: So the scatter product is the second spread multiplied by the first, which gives 15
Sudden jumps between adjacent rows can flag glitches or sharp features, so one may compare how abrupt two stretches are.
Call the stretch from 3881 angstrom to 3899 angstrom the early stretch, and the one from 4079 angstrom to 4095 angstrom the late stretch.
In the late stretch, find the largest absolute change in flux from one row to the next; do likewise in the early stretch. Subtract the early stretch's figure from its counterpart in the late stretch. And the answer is 0.0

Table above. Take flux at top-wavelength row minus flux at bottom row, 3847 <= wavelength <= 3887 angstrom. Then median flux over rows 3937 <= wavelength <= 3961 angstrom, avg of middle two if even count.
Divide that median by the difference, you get 21.4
